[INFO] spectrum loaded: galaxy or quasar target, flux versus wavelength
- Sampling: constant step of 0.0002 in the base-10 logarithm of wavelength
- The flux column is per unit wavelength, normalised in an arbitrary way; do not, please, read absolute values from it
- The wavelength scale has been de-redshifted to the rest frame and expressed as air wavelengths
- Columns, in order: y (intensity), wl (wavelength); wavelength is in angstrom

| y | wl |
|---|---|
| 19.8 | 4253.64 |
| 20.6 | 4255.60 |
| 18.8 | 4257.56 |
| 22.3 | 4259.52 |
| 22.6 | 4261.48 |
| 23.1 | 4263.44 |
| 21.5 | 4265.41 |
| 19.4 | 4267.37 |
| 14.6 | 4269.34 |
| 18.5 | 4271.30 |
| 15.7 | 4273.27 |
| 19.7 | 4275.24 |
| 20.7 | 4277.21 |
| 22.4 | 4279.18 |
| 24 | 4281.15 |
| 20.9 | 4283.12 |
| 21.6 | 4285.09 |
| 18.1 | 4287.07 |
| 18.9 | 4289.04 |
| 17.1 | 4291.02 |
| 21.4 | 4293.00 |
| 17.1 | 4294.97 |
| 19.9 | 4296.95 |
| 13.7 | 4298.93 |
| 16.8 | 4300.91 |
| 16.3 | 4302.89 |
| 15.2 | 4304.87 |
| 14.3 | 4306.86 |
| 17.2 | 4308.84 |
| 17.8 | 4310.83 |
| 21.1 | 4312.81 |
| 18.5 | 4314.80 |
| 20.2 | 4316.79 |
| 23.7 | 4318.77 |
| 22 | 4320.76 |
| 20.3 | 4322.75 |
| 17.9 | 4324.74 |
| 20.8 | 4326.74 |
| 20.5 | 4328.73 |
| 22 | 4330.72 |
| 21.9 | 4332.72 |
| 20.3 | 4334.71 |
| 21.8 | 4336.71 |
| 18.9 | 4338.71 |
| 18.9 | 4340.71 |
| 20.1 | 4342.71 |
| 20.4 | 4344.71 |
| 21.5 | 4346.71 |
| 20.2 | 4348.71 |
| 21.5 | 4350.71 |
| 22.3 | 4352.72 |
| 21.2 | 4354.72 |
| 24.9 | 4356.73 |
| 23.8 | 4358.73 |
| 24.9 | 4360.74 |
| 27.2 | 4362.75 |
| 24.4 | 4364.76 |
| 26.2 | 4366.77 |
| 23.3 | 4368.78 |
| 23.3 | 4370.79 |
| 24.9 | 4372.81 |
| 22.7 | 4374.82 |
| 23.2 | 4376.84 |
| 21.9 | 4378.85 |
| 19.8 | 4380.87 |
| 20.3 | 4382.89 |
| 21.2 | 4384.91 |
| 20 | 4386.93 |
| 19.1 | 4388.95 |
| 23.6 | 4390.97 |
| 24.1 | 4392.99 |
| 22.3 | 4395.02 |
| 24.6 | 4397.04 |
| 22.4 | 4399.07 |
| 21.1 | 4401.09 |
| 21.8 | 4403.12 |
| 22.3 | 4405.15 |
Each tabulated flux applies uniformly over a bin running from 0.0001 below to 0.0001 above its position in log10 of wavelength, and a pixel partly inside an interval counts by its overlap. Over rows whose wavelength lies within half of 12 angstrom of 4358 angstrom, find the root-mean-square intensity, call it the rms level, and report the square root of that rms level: 4.9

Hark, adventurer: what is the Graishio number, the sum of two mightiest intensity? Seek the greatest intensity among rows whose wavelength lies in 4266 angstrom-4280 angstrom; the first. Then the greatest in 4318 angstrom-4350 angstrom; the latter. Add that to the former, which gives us 46.1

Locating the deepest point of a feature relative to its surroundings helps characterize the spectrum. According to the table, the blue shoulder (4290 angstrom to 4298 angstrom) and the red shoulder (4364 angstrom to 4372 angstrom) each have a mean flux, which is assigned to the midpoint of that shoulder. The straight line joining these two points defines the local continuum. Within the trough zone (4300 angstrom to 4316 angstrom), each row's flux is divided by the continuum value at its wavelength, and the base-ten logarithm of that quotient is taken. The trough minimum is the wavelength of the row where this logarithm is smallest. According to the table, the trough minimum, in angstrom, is 4306.86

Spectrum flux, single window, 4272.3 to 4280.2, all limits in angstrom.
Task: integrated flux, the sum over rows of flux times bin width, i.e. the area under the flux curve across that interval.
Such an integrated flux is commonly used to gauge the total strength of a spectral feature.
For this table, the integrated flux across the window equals 155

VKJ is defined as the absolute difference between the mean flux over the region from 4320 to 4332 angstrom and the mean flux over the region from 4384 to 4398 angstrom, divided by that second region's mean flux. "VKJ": 0.07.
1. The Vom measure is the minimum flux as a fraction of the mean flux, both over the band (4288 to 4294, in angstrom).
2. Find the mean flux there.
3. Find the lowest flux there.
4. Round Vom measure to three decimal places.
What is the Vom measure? 0.894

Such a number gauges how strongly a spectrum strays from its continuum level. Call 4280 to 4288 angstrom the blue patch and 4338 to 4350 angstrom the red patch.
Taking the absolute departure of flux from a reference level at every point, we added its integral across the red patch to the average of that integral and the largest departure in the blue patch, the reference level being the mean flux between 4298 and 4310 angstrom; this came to 84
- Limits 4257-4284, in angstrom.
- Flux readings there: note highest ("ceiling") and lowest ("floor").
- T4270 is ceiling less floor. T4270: 9.4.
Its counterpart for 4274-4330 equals 10.3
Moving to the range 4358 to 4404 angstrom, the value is 8.1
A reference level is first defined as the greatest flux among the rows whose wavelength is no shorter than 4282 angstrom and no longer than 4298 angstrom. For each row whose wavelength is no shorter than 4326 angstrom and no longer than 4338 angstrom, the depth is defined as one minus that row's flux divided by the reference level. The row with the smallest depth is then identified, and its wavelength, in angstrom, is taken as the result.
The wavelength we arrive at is 4330.72 angstrom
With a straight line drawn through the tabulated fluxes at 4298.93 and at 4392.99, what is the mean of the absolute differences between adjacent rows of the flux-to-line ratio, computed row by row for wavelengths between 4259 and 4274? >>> 0.231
